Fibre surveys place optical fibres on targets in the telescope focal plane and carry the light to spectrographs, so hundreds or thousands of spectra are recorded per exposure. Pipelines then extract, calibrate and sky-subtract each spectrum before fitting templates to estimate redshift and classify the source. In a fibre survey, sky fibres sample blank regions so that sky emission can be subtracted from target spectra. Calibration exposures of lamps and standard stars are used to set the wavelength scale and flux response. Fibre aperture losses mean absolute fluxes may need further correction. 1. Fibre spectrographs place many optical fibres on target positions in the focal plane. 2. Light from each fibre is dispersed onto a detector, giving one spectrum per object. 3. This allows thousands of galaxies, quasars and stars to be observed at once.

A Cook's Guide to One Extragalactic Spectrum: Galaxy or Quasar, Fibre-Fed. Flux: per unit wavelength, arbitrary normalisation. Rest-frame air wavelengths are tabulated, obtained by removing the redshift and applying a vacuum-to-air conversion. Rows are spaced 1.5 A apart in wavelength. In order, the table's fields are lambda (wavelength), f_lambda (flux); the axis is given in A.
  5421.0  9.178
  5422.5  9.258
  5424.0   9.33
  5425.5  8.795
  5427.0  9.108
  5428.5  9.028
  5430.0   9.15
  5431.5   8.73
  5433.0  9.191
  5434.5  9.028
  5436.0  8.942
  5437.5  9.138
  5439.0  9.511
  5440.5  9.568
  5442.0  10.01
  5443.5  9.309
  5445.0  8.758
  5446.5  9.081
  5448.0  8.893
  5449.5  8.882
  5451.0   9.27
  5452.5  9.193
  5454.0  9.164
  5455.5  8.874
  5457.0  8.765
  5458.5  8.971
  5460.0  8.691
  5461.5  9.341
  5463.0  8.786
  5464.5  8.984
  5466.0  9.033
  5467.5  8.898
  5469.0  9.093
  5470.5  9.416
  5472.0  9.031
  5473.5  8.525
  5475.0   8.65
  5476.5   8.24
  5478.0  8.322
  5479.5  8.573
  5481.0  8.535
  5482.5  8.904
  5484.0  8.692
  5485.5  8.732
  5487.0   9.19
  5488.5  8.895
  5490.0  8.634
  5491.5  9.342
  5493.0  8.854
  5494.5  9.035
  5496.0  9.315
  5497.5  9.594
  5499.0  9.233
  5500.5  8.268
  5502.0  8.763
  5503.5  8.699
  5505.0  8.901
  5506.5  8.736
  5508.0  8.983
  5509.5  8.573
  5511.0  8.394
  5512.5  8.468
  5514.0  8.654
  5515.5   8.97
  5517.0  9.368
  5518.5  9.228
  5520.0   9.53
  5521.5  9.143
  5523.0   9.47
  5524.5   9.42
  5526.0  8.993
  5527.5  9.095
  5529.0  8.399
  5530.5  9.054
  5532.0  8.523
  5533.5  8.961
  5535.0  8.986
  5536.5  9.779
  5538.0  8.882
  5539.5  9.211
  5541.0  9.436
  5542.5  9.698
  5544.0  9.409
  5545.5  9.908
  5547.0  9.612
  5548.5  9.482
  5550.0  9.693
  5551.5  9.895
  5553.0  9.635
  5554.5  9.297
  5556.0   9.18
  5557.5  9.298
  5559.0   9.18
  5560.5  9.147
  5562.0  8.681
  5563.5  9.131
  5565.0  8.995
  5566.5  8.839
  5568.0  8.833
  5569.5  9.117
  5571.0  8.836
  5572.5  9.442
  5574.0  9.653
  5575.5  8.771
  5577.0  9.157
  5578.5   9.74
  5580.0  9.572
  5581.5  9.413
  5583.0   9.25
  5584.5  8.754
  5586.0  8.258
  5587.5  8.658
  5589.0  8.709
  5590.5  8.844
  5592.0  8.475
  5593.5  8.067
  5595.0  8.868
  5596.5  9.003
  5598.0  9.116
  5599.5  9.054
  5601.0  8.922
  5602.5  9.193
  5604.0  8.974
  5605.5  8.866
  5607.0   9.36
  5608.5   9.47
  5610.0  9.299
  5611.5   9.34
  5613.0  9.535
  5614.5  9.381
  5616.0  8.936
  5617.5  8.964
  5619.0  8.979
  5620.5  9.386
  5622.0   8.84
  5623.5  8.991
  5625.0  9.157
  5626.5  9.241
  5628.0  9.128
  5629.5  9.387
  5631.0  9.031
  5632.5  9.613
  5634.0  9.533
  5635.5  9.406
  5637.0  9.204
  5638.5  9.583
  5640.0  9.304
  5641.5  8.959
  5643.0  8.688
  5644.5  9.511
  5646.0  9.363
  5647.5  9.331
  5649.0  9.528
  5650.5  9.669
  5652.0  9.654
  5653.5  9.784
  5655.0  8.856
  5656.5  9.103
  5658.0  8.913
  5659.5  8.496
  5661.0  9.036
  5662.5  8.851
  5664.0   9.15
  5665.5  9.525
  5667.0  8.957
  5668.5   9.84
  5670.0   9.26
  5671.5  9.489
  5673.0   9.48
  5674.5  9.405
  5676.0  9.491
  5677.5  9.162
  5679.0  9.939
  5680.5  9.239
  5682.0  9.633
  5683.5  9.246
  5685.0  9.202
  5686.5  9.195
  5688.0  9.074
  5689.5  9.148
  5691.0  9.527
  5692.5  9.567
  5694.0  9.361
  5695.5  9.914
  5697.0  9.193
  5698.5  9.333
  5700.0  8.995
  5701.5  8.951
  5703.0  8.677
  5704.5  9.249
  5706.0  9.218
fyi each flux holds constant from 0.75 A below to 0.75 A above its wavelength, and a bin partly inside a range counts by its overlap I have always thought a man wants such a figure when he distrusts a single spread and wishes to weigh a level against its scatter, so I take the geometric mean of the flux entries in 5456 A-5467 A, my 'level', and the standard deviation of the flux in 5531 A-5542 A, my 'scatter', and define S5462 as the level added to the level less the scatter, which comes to 17.5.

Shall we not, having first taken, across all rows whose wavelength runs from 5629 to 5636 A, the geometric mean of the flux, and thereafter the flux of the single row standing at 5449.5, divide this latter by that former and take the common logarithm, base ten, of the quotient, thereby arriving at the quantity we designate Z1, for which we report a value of -0.024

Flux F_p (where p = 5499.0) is 9.233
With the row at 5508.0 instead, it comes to 8.983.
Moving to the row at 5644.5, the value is 9.511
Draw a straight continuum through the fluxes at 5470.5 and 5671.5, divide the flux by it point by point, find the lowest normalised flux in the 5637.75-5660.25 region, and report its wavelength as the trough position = 5659.5 A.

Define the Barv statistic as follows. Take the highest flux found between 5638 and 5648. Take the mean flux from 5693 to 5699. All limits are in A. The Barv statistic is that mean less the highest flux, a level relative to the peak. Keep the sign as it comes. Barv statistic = -0.1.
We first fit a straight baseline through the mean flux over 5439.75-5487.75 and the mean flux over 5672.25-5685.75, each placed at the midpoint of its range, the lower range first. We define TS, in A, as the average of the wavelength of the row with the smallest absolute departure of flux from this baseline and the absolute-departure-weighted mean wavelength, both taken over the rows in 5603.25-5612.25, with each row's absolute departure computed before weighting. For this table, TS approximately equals 5608.1 A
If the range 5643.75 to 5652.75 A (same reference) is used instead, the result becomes 5647.8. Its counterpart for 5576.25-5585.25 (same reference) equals 5582.0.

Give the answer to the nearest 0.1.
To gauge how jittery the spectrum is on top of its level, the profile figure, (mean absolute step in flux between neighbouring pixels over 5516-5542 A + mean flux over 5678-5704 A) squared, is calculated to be 94.1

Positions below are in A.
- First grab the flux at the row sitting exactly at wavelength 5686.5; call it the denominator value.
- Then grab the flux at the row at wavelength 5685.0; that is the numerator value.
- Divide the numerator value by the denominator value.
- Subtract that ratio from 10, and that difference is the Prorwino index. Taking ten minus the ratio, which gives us 9.00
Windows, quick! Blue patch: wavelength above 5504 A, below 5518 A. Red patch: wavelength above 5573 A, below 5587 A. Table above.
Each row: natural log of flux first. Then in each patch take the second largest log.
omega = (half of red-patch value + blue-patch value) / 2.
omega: 1.66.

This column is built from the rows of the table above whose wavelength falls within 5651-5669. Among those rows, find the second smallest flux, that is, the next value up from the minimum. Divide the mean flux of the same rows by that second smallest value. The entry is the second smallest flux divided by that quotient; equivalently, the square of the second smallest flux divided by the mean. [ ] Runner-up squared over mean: 8.5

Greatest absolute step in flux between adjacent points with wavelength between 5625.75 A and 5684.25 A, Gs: 0.93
